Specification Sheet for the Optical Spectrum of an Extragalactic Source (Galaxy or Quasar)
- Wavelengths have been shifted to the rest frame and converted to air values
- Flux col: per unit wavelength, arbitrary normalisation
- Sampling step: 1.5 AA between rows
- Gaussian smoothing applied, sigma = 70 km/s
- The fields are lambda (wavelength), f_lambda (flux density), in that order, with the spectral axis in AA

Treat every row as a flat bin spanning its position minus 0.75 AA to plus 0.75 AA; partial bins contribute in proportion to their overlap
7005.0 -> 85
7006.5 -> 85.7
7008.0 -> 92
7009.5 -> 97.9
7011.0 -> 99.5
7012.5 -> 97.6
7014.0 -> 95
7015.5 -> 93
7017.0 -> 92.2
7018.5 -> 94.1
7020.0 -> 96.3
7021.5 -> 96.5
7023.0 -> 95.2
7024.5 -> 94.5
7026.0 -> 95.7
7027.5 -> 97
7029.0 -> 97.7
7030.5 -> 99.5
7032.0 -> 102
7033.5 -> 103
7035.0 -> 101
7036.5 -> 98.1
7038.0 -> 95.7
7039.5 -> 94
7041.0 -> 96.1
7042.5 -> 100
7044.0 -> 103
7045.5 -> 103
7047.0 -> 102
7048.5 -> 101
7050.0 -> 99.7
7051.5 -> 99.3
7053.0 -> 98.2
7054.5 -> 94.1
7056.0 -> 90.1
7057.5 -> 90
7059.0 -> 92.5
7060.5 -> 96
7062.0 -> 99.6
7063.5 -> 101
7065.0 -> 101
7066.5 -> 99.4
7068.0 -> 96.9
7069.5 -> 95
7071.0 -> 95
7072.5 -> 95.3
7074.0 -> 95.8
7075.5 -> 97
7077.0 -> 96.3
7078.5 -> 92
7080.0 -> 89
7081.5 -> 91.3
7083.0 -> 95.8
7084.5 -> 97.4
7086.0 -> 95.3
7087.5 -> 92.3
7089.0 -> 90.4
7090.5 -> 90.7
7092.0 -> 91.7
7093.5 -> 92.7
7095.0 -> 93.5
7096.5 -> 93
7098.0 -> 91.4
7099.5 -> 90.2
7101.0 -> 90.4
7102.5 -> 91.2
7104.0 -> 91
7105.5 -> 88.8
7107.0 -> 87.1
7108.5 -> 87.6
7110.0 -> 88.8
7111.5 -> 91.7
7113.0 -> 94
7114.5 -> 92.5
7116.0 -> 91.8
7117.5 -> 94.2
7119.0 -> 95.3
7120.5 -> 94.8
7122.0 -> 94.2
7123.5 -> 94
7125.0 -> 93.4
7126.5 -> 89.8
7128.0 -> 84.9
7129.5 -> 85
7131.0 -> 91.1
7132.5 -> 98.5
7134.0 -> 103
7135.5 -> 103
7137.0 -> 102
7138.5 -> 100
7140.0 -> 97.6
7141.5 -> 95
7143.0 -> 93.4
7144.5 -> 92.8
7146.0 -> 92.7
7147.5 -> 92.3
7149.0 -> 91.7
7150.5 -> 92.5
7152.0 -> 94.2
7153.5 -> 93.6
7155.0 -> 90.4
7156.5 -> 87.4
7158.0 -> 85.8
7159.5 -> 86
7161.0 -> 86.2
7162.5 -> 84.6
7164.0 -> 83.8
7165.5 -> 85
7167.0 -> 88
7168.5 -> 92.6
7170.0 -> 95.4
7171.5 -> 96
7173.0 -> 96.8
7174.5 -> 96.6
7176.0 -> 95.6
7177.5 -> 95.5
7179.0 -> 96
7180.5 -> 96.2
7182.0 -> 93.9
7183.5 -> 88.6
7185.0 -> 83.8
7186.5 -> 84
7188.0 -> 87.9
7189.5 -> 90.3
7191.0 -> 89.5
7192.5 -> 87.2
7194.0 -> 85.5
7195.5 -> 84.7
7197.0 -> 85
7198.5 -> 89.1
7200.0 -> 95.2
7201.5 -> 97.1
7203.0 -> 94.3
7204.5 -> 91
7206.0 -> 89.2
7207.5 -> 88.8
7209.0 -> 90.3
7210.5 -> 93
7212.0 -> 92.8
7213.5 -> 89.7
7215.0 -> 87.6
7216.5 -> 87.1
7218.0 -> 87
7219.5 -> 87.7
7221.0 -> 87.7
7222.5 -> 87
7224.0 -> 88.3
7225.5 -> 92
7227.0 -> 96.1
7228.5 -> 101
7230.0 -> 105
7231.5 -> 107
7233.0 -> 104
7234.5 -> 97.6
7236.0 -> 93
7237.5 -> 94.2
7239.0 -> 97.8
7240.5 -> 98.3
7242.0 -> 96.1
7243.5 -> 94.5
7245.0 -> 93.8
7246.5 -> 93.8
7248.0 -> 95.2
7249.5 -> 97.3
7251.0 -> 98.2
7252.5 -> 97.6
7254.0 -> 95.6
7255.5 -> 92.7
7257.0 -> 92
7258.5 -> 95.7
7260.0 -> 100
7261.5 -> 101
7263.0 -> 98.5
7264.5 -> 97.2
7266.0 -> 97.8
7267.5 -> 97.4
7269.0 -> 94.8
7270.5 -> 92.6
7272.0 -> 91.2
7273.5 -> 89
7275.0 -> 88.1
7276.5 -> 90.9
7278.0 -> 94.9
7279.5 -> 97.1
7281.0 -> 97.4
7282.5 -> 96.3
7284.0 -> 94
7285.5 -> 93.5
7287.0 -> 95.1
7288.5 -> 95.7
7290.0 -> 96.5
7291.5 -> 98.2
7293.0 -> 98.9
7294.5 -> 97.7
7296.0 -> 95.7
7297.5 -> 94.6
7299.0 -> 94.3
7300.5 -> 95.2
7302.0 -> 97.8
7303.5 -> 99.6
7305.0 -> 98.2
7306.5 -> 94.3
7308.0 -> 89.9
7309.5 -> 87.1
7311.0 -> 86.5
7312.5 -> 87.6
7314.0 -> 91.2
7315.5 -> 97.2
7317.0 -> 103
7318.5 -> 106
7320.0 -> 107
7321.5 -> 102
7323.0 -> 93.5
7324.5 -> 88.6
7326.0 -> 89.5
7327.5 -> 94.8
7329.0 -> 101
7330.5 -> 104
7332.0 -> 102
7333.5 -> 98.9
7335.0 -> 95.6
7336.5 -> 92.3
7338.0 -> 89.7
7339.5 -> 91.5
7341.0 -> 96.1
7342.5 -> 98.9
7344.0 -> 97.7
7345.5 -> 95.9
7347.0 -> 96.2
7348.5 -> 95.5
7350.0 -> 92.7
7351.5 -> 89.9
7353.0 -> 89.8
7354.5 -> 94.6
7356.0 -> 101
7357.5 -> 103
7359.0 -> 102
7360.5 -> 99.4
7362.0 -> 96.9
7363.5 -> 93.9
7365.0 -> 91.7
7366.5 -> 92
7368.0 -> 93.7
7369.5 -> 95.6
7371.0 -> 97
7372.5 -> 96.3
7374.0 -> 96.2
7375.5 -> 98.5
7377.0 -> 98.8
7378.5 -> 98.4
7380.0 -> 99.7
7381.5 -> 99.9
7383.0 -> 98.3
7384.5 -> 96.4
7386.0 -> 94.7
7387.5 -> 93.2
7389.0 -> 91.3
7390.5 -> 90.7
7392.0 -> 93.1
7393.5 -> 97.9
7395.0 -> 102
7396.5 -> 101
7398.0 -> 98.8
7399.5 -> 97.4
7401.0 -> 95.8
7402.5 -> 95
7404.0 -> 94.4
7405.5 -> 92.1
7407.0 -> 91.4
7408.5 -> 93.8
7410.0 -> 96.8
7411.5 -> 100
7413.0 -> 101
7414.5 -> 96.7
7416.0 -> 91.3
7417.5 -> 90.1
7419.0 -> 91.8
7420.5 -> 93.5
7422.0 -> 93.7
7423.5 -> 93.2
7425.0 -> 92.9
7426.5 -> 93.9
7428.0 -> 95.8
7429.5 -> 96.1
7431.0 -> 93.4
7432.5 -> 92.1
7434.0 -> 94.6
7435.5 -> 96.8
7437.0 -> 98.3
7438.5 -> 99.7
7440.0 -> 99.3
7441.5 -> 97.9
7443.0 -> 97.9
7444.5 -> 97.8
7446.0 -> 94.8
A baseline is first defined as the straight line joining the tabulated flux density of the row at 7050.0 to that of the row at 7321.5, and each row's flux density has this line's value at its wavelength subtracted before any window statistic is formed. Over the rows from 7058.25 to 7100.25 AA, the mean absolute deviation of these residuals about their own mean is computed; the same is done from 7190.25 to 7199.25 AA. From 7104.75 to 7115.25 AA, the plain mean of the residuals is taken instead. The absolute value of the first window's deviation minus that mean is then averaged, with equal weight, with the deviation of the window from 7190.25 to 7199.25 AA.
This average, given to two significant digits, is 7.4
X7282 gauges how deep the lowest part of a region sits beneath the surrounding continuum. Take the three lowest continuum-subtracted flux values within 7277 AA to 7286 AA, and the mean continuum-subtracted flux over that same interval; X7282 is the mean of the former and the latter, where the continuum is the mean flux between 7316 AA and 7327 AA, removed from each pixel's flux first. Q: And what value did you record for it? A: -4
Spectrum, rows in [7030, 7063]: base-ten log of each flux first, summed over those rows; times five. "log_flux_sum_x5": 219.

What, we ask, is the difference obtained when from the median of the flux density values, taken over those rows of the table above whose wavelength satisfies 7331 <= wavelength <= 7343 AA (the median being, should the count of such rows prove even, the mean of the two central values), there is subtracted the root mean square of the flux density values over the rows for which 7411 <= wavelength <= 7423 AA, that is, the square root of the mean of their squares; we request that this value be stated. 1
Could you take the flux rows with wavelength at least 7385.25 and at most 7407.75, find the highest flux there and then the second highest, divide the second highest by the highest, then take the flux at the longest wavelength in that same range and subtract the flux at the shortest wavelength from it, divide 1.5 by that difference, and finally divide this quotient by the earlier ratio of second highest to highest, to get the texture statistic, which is -0.5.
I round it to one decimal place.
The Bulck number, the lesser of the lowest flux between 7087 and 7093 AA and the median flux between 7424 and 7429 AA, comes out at 90.4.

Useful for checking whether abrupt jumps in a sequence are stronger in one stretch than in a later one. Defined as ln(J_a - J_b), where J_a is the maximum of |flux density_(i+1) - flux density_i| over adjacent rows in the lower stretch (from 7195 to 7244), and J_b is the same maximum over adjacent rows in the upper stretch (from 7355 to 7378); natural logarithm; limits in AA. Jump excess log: 1.2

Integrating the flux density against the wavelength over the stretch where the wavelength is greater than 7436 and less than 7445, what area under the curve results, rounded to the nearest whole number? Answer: 886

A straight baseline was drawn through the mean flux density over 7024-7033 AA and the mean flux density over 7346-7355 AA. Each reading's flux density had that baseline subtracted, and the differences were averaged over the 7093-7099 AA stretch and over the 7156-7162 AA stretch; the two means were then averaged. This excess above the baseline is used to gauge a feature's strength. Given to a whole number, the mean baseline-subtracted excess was -7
